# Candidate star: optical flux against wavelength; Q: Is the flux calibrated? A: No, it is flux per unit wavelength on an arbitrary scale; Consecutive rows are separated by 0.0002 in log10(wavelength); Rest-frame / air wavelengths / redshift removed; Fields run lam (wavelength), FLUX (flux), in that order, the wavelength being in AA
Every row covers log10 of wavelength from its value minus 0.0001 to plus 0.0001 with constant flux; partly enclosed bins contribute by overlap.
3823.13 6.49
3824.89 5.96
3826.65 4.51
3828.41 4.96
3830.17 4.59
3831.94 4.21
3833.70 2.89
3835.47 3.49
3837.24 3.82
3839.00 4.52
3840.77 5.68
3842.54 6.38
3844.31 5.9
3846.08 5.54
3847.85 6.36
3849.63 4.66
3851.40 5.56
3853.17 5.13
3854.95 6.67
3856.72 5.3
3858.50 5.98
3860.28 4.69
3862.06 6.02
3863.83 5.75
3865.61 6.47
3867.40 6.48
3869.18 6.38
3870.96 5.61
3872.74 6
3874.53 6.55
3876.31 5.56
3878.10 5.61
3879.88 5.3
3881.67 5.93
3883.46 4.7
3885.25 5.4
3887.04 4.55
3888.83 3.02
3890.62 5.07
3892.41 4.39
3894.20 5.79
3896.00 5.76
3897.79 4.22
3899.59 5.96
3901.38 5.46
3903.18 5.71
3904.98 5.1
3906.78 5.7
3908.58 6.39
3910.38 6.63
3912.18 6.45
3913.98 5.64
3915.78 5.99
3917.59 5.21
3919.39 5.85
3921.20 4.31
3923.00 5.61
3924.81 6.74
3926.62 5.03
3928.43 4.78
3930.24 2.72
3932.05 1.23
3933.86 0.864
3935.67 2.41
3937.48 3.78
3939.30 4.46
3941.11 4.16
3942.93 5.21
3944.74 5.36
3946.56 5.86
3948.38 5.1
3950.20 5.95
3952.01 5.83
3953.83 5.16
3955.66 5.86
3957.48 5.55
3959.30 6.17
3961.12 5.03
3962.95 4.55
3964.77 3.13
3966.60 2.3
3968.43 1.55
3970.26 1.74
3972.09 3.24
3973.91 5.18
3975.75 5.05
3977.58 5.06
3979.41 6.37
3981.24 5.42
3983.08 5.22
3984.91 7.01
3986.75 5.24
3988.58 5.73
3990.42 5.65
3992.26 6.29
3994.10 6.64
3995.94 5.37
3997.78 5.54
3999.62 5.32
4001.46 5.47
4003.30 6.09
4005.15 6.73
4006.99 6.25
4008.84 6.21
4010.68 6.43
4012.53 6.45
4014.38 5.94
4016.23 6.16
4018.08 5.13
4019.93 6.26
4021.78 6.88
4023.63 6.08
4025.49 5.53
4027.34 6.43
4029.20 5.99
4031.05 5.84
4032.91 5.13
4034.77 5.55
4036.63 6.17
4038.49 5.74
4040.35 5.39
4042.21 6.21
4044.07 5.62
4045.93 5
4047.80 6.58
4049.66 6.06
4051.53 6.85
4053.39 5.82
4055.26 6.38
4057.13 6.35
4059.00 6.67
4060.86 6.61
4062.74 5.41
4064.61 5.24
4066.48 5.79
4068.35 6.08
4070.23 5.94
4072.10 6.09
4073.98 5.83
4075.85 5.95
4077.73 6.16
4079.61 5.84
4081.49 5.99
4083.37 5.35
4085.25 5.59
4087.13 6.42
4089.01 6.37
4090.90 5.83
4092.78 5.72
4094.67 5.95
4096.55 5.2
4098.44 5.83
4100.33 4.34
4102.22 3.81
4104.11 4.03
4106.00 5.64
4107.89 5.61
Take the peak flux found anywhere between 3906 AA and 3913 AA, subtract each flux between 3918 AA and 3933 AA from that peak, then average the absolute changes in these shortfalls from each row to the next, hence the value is 1.35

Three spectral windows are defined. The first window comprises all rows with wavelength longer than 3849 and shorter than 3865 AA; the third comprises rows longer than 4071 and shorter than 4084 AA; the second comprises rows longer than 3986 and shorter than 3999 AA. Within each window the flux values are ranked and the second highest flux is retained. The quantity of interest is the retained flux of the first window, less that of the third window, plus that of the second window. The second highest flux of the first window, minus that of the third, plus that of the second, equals 6.2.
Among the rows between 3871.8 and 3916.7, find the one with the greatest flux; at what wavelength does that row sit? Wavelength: 3910.38 AA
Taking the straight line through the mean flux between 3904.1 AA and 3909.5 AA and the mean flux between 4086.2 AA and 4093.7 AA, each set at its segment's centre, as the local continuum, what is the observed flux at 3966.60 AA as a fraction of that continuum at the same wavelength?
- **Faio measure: 0.39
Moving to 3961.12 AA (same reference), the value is 0.86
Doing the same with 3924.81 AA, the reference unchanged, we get 1.17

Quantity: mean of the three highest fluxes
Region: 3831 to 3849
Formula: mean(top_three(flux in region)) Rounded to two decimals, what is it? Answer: 6.21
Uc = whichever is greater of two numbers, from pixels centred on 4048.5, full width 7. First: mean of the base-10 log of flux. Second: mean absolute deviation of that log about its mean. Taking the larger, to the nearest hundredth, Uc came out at 0.78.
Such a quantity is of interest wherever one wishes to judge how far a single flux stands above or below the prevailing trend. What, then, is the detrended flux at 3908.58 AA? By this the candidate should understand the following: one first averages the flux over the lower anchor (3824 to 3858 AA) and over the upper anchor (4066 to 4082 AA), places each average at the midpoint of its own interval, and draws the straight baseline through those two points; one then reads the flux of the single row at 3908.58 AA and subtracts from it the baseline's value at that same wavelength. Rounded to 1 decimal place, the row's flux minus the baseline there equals 1.1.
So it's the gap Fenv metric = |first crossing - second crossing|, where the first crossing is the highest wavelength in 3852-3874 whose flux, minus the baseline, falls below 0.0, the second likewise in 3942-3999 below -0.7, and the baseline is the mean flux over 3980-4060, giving 115.8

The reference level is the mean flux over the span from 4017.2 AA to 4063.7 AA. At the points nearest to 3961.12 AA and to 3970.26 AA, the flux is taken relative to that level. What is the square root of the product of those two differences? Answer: 2.0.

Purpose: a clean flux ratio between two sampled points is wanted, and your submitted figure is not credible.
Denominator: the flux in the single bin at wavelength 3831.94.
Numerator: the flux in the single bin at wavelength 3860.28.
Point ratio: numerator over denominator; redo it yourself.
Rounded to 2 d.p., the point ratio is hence 1.11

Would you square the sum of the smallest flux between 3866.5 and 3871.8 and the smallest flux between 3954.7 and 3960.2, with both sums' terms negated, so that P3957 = 125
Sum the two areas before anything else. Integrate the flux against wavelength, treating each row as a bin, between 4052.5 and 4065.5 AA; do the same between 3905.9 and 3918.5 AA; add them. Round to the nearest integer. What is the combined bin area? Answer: 155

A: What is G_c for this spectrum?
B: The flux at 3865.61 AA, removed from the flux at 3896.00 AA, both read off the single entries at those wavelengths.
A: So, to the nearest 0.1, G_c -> -0.7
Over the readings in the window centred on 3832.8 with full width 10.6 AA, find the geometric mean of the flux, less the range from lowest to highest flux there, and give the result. 1.9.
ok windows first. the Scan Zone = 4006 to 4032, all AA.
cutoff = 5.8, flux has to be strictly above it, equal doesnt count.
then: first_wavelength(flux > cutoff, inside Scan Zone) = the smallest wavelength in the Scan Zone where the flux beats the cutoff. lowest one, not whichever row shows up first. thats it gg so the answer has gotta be 4006.99 AA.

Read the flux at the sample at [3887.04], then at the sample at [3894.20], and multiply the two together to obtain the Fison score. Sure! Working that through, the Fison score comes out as 26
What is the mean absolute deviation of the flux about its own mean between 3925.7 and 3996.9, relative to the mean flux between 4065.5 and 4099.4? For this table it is 0.212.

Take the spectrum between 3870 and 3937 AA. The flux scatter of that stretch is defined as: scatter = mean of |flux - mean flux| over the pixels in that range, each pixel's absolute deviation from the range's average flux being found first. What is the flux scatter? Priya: 1.0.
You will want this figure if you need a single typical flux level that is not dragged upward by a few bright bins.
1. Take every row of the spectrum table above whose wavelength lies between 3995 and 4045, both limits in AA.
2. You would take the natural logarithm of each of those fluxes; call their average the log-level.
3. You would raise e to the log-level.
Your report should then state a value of 5.9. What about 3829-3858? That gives 4.9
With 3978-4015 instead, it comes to 5.9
